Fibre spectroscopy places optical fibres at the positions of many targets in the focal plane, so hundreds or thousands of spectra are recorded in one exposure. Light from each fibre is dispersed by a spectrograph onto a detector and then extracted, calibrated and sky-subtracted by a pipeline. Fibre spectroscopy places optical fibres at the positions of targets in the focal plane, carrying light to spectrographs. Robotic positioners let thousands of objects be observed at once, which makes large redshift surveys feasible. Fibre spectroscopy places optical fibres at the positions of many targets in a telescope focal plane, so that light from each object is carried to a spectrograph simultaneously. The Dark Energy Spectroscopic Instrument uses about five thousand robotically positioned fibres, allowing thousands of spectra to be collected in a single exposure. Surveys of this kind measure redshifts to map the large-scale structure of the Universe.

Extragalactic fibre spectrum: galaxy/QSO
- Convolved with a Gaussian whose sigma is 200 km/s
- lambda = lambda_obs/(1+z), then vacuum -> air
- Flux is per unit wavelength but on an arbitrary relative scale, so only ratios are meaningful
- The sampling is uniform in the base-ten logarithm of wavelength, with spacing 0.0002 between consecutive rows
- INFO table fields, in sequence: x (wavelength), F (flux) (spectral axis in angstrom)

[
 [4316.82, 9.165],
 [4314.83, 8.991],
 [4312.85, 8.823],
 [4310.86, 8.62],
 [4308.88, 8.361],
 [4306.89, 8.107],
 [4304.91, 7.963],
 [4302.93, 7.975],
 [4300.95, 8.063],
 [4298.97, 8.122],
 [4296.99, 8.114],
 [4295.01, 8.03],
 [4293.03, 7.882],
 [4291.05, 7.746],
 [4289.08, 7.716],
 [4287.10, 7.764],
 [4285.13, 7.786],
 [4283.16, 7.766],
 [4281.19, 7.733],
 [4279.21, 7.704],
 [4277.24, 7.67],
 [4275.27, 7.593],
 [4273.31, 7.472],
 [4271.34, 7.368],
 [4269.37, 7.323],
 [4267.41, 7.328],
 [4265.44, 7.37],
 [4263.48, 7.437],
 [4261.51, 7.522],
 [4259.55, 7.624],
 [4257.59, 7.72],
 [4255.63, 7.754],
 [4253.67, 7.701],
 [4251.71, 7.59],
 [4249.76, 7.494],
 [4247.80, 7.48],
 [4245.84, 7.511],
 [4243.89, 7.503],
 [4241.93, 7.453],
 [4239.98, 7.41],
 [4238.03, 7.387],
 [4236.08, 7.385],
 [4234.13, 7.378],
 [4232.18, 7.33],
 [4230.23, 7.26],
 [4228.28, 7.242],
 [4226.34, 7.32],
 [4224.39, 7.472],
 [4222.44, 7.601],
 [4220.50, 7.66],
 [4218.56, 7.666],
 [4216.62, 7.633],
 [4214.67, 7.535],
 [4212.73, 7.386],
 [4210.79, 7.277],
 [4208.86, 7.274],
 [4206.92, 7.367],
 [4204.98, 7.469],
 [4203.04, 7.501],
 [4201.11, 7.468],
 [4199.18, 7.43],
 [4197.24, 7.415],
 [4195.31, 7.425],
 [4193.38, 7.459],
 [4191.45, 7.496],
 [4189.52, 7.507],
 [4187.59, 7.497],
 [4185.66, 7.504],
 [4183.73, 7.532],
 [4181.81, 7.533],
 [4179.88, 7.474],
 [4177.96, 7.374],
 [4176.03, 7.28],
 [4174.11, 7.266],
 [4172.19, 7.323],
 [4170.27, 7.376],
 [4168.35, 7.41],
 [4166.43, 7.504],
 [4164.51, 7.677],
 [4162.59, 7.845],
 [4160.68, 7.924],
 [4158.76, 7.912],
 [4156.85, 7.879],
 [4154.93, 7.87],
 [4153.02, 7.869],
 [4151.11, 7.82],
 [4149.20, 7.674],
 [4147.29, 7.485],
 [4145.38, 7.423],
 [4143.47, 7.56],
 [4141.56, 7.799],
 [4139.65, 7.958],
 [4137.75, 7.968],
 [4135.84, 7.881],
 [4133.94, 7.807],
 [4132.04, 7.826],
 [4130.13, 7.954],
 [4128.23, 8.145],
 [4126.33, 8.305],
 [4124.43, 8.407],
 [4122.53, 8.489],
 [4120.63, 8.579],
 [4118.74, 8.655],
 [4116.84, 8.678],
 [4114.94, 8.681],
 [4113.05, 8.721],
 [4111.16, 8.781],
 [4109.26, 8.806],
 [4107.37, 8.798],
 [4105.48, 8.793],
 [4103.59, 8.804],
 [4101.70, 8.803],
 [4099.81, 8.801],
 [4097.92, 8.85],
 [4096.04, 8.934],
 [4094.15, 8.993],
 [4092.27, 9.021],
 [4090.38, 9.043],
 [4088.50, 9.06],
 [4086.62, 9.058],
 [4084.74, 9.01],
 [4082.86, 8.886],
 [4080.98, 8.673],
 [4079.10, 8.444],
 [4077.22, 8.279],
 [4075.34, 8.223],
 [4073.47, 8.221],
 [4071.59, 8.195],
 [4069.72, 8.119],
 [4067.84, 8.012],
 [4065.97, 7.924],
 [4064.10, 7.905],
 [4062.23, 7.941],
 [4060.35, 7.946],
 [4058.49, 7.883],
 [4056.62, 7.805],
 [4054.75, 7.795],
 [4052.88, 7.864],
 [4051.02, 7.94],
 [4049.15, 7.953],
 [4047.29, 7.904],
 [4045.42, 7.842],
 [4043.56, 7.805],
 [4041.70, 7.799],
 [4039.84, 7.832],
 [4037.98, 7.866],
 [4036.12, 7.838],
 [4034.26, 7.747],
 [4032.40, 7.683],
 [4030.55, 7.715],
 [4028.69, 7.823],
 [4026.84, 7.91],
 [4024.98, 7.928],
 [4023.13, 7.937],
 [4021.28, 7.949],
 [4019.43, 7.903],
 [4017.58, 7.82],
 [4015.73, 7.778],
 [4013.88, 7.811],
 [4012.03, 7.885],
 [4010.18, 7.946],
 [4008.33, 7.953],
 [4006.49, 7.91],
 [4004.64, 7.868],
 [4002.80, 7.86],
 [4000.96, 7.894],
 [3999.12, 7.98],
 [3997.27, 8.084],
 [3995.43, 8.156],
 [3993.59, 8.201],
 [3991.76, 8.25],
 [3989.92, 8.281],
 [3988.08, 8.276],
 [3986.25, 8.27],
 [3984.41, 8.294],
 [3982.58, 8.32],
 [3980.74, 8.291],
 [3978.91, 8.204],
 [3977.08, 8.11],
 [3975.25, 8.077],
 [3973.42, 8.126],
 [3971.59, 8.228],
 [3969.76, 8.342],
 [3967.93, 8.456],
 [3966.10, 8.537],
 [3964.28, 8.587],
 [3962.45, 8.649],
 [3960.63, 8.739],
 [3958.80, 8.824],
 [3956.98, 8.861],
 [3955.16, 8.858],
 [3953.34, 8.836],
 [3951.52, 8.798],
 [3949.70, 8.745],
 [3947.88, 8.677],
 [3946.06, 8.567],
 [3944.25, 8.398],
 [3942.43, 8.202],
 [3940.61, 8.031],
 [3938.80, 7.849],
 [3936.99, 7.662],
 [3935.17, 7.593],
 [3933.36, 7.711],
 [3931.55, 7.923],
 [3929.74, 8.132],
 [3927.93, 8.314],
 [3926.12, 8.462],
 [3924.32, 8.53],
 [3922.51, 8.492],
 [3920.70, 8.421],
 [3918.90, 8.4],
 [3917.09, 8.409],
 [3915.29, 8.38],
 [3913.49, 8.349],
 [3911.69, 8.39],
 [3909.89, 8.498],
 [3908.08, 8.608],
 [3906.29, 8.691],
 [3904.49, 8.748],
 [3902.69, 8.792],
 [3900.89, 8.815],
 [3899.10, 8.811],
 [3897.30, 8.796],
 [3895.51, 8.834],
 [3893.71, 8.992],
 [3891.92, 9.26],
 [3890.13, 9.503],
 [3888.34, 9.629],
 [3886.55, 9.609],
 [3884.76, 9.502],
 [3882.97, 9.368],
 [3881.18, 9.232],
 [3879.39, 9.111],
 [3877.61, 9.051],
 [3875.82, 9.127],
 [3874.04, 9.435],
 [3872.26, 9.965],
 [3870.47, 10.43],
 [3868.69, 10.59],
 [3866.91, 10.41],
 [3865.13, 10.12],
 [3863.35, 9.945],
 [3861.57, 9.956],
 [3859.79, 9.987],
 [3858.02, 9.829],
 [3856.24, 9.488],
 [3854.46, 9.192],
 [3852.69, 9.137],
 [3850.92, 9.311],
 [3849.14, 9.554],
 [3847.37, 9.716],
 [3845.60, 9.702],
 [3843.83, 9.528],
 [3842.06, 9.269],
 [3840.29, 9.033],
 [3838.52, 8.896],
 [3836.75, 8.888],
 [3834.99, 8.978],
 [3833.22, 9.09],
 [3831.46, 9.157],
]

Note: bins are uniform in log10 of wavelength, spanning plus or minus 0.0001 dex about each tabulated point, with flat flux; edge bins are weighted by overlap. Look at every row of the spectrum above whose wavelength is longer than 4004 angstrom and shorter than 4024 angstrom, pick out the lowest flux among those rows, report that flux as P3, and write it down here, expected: 7.778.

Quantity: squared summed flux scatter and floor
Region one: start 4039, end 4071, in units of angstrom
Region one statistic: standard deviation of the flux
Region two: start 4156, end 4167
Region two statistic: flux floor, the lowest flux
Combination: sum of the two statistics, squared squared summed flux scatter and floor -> 57.6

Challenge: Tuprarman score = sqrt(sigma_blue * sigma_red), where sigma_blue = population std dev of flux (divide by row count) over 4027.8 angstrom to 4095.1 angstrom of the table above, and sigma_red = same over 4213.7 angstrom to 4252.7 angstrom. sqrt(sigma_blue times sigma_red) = 0.24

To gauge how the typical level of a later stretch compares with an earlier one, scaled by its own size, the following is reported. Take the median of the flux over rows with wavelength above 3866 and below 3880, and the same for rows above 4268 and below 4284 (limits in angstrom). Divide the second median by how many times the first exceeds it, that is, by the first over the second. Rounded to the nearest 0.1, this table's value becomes 6.0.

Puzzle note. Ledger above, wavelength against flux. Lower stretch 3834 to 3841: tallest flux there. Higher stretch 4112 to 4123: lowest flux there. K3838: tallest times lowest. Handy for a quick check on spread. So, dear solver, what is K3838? 77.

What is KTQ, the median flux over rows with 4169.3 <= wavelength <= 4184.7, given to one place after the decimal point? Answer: 7.4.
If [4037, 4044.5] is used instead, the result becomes 7.8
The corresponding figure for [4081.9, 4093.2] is 9.0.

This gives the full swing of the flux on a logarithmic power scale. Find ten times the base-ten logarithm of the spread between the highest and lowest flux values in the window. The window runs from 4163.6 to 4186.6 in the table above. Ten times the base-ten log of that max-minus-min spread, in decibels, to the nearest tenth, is -3.9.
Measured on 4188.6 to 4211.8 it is -6.3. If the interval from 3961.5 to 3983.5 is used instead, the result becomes -2.4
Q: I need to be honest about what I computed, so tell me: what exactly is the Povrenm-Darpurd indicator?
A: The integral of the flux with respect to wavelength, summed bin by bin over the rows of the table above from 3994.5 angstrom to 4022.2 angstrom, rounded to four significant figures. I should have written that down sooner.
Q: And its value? 219.3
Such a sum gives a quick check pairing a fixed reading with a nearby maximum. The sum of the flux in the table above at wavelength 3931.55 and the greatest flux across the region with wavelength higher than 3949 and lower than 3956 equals 16.8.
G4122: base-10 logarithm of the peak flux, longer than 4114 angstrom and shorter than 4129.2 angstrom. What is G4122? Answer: 0.939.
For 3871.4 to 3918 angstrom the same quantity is 0.998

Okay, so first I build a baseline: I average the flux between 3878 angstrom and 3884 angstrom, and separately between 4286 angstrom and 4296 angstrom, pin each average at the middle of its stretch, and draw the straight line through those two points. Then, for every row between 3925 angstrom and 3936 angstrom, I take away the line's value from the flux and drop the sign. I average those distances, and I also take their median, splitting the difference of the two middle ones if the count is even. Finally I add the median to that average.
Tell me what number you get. 2.1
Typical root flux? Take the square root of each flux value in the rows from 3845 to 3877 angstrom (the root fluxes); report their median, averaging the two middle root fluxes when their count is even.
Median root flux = 3.13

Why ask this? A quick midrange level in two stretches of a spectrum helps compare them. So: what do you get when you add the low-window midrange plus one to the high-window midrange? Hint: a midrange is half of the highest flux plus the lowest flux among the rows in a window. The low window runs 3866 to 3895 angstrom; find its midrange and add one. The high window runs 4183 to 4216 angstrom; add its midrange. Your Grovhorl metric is 18.2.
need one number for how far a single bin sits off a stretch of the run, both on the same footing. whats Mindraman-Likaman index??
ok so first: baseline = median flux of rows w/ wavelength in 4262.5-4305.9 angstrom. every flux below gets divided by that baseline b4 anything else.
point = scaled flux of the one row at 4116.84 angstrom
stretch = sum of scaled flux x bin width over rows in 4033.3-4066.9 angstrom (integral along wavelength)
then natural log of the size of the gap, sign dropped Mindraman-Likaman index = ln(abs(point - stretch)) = 3.497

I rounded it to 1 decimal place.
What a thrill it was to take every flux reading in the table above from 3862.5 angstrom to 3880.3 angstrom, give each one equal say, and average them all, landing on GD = 9.8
